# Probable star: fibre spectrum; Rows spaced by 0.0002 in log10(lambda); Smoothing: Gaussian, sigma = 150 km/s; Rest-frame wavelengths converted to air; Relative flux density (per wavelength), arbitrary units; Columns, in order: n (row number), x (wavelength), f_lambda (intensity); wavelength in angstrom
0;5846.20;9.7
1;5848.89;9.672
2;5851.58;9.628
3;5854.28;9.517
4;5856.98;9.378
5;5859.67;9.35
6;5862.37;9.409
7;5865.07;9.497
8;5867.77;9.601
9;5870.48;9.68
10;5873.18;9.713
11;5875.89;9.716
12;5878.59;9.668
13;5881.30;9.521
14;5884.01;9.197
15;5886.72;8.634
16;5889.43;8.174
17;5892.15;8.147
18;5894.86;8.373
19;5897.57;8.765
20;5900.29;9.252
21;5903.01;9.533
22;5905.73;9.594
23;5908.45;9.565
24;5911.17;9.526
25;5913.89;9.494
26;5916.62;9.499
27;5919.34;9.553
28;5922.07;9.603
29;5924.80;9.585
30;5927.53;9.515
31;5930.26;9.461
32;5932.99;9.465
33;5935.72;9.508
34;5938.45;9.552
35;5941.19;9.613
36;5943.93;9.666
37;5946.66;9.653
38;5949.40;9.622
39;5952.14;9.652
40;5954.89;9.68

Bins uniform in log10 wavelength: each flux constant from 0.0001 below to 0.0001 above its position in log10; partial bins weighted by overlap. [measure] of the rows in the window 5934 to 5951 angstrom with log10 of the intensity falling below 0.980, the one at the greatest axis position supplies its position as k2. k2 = 5935.72 angstrom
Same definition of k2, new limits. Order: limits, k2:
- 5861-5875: 5865.07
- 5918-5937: 5935.72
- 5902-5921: 5916.62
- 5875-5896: 5894.86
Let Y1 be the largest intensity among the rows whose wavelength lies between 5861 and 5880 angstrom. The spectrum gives 9.716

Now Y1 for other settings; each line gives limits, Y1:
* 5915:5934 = 9.603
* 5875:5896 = 9.716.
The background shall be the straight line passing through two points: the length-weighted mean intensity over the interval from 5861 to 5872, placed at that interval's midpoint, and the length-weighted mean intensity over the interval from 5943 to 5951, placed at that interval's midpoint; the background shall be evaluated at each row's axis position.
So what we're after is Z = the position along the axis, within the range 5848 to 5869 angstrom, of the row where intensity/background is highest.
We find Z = 5848.89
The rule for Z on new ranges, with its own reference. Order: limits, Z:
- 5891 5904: 5903.01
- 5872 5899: 5873.18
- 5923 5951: 5943.93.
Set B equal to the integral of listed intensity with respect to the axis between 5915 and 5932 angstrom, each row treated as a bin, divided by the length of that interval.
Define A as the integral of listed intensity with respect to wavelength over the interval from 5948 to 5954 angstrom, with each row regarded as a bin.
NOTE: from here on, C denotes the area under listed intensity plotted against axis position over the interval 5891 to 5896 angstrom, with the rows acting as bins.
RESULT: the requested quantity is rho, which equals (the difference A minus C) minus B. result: 7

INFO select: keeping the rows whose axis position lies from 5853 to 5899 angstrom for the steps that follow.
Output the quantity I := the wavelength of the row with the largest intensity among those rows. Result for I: 5875.89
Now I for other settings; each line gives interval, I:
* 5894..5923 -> 5922.07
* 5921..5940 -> 5922.07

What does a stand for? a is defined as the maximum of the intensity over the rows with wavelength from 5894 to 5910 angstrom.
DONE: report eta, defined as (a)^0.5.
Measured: 3.10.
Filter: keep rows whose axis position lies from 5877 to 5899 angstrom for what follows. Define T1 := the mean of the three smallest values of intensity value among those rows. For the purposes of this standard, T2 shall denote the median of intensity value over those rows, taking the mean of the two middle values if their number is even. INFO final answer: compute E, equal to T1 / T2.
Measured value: 0.946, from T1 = 8.23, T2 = 8.70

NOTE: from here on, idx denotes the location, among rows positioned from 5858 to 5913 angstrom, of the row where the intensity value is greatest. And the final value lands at 5875.89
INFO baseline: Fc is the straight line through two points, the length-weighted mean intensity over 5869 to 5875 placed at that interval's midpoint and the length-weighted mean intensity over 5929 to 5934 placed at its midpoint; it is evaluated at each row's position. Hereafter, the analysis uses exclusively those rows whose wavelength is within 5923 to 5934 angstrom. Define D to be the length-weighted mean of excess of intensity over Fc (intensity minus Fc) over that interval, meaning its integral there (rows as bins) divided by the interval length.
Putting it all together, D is 0.0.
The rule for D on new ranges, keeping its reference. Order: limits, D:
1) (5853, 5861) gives -0.3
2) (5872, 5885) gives -0.1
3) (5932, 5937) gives 0.0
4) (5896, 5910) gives -0.2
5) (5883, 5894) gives -1.1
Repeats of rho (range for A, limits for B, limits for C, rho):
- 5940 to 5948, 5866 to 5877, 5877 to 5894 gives -84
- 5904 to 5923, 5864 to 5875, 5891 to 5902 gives 76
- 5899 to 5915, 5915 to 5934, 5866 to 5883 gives -21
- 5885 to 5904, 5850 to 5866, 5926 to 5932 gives 99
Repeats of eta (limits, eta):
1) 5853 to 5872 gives 3.11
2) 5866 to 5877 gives 3.12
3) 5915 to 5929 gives 3.10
